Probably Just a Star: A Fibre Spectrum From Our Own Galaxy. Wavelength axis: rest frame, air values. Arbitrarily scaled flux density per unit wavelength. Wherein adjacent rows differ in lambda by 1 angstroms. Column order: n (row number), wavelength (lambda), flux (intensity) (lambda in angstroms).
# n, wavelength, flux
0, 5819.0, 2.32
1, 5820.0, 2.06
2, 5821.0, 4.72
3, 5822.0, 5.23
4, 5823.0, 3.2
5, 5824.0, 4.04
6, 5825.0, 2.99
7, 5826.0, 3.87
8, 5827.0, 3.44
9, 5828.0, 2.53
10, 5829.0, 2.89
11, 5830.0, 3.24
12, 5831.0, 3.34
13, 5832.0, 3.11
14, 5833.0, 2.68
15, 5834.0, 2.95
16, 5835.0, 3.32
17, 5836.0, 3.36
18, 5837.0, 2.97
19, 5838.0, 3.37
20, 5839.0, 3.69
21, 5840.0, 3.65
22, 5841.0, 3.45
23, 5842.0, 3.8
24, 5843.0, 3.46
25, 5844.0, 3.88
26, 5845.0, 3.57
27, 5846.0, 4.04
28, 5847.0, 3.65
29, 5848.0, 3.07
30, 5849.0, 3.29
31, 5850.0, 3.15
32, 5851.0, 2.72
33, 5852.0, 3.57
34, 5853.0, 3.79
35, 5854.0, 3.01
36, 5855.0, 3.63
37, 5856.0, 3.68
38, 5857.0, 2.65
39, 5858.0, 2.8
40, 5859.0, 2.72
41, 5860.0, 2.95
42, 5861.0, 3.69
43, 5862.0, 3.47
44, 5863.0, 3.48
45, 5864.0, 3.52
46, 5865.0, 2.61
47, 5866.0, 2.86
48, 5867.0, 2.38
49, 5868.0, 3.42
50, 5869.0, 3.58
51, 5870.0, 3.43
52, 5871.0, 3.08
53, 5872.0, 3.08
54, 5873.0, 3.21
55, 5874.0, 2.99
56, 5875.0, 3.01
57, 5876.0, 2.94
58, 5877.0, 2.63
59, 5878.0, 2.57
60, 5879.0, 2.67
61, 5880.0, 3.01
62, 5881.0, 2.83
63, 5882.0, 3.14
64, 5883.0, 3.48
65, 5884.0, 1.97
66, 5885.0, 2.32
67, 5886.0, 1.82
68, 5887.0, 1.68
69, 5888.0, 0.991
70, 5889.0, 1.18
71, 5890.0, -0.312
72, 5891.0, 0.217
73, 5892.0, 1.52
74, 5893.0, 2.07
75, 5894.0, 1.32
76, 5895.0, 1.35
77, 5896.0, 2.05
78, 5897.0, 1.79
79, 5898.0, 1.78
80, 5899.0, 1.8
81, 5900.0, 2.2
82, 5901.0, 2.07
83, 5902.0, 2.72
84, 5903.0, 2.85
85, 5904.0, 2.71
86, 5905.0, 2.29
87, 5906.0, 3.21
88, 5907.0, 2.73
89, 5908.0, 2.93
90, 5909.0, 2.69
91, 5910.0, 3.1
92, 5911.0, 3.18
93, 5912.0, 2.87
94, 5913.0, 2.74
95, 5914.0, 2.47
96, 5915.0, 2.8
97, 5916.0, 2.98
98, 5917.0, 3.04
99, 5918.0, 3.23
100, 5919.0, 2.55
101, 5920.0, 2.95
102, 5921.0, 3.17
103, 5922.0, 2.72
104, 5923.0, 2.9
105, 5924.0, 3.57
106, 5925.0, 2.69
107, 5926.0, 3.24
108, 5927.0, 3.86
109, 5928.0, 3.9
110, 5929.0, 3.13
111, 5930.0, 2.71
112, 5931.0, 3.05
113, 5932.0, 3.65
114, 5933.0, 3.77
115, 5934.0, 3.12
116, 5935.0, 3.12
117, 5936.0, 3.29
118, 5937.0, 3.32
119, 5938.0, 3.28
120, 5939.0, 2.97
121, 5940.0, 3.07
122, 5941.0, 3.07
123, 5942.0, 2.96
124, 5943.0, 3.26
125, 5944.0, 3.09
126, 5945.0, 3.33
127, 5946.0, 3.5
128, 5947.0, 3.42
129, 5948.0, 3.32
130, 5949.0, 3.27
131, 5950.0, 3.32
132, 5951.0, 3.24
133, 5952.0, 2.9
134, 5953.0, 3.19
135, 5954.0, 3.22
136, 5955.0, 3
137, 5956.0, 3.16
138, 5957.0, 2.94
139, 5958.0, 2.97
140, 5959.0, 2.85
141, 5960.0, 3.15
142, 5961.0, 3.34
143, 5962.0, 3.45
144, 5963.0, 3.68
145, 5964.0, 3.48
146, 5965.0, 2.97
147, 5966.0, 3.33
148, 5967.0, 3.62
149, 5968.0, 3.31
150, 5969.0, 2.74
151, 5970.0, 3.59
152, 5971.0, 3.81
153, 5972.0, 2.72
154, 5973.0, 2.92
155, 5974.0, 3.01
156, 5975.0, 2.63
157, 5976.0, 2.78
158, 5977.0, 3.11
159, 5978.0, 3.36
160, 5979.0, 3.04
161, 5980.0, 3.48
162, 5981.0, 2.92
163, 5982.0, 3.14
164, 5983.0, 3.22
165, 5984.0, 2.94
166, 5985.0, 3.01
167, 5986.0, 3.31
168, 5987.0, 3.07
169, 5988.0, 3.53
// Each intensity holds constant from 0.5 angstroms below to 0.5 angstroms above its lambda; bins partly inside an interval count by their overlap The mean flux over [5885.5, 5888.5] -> 1.5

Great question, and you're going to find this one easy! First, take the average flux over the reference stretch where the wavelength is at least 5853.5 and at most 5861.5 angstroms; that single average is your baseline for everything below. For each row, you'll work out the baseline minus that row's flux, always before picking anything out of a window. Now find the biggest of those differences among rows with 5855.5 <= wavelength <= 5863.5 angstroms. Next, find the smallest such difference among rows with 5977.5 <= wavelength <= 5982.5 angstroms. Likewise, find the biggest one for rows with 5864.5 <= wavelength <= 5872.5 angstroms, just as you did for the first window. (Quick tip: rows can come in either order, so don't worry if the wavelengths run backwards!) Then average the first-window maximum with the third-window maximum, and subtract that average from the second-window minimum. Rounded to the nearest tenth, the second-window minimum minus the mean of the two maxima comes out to -1.0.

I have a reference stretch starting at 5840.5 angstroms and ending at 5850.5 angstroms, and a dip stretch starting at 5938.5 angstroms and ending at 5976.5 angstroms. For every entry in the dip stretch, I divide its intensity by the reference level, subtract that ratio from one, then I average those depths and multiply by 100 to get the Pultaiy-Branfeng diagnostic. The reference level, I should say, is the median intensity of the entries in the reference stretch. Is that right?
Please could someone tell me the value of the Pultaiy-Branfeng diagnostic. 10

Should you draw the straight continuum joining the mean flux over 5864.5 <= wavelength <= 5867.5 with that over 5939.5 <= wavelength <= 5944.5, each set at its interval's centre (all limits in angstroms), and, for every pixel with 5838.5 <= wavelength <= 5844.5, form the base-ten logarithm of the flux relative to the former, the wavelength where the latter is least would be 5843.0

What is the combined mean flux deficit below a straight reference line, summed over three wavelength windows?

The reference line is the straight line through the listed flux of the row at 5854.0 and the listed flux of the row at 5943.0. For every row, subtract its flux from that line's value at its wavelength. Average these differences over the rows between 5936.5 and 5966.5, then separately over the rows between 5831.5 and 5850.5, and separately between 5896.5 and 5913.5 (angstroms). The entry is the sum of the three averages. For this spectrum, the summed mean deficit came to 0.25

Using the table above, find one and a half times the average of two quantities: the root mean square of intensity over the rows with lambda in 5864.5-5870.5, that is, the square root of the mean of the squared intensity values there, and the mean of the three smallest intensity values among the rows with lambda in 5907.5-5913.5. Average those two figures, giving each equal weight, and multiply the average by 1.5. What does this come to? 4.4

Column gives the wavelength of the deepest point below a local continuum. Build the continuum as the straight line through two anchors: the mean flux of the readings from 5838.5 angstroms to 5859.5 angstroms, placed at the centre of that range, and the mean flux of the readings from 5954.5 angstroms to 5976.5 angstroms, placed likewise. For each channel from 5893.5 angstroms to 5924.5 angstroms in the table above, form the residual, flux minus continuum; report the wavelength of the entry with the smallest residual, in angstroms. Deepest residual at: 5894.0 angstroms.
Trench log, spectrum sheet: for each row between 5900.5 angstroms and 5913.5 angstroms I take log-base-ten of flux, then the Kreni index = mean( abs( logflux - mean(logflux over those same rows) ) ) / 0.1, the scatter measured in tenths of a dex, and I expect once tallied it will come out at 0.36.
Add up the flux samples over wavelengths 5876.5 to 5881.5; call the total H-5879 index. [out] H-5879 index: 13.7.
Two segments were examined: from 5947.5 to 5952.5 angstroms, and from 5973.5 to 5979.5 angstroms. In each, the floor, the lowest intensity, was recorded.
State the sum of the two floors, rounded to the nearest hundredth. 5.53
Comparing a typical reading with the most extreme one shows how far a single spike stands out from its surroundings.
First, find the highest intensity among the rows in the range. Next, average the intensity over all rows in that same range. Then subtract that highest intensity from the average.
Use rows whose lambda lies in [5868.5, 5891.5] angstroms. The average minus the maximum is -1.17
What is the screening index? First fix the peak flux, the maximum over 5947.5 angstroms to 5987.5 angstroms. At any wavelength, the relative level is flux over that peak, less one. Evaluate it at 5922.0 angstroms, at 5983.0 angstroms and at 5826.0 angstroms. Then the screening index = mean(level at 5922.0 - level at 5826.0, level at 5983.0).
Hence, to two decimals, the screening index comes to -0.23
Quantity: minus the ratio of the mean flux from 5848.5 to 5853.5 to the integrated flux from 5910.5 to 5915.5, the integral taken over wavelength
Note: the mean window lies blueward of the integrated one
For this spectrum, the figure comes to -0.23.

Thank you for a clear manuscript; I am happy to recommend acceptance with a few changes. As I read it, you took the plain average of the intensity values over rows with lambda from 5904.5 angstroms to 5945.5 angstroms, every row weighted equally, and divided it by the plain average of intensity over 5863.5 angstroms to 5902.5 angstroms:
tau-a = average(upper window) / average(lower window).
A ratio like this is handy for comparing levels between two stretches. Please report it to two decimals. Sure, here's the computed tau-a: 1.32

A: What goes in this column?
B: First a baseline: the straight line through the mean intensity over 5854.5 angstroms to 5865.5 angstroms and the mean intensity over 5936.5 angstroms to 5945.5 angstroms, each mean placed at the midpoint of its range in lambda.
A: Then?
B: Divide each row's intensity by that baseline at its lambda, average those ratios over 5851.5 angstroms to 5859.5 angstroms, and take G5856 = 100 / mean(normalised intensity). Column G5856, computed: 99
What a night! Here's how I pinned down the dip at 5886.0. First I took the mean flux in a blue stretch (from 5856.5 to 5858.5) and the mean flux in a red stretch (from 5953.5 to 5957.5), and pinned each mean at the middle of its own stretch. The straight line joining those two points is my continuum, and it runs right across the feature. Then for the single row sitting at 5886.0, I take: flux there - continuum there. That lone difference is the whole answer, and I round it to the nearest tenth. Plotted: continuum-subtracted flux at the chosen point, -1.0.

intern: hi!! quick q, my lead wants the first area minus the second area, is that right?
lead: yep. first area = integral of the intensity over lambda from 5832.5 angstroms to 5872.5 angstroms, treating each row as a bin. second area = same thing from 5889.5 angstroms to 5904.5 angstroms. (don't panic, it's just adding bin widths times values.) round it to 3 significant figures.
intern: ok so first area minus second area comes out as 105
